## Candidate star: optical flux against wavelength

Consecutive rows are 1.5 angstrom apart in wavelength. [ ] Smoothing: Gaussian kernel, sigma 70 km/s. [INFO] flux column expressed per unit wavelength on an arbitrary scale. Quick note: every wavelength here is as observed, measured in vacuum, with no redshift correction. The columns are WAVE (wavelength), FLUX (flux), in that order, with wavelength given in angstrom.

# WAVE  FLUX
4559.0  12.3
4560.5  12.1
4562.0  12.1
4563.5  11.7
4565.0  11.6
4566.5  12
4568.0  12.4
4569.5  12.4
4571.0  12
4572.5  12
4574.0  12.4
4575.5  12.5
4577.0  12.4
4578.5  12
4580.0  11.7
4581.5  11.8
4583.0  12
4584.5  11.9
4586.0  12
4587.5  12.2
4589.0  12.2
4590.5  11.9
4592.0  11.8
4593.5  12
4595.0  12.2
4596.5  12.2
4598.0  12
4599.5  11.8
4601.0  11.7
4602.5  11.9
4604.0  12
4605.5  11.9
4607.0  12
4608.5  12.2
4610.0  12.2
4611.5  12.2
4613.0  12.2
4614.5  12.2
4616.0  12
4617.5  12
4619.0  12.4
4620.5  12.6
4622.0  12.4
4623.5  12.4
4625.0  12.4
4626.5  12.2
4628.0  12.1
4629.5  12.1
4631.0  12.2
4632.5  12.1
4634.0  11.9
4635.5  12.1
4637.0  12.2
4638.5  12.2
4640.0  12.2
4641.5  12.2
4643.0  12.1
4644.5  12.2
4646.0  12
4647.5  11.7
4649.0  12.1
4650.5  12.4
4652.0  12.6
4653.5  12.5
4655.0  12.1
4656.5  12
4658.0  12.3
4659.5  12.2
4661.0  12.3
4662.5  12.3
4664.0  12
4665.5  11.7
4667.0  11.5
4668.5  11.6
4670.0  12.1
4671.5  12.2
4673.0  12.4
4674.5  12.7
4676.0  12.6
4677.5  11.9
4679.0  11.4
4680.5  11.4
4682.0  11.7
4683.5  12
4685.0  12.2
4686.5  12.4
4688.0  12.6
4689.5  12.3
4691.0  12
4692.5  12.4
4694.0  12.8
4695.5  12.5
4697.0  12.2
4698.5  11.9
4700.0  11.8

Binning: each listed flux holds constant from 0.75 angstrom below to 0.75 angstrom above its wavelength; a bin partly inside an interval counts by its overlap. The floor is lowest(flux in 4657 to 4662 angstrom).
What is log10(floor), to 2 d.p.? 1.09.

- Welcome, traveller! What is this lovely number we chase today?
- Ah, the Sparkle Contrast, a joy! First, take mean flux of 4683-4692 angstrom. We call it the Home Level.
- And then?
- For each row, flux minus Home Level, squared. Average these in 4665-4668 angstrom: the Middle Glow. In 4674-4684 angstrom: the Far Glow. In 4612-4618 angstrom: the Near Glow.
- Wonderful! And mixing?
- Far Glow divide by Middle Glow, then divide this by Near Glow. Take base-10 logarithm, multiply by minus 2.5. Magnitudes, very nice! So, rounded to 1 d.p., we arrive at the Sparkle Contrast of -3.4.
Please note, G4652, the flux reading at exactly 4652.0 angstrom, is 12.6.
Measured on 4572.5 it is 12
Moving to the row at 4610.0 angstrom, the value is 12.2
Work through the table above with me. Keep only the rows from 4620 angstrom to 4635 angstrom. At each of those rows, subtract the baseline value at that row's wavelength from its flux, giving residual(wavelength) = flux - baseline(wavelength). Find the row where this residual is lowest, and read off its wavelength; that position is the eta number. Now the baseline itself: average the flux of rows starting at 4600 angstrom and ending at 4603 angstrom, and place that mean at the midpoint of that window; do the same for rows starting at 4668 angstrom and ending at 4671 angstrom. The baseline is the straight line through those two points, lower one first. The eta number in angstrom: 4634.0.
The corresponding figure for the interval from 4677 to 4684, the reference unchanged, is 4680.5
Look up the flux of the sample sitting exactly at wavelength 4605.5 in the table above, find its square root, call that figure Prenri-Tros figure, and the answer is 3.45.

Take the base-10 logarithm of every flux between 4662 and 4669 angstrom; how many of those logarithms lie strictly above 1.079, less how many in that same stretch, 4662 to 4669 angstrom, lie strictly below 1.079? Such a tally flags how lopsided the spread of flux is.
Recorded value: -1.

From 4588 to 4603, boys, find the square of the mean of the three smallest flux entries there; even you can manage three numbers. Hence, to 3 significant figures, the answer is 138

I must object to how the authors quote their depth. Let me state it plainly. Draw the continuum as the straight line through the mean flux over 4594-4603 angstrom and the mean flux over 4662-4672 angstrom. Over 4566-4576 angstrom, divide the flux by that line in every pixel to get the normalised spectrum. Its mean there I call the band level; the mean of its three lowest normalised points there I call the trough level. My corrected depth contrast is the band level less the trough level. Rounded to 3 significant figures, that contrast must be 0.0203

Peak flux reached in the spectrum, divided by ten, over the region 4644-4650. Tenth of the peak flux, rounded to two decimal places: 1.22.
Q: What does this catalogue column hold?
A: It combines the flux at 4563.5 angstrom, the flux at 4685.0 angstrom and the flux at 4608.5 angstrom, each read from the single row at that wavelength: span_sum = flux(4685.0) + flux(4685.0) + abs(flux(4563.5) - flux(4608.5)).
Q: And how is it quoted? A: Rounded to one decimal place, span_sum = 24.9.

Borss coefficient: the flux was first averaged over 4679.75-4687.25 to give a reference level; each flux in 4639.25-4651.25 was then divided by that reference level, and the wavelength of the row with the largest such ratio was 4650.5 angstrom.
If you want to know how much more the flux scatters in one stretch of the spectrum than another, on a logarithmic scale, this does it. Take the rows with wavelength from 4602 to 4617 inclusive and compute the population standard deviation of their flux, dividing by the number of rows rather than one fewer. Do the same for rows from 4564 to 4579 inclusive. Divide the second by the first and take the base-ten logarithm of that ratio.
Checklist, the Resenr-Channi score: 0.34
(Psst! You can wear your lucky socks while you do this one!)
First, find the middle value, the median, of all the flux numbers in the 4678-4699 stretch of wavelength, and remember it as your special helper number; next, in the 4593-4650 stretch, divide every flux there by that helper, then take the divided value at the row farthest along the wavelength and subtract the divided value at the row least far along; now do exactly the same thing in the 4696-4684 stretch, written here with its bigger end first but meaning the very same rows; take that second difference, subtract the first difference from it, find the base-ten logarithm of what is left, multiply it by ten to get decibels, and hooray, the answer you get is -17.9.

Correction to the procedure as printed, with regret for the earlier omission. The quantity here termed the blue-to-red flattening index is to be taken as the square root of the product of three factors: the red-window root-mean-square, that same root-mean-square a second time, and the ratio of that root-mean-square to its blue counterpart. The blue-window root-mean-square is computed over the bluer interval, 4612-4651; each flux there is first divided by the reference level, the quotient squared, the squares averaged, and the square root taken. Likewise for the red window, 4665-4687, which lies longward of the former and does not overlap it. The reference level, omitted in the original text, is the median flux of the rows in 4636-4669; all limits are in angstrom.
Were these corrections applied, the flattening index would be 0.98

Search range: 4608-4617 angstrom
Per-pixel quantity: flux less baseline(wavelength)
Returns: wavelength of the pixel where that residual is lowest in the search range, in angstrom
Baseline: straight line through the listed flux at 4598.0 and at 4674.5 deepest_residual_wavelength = 4616.0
